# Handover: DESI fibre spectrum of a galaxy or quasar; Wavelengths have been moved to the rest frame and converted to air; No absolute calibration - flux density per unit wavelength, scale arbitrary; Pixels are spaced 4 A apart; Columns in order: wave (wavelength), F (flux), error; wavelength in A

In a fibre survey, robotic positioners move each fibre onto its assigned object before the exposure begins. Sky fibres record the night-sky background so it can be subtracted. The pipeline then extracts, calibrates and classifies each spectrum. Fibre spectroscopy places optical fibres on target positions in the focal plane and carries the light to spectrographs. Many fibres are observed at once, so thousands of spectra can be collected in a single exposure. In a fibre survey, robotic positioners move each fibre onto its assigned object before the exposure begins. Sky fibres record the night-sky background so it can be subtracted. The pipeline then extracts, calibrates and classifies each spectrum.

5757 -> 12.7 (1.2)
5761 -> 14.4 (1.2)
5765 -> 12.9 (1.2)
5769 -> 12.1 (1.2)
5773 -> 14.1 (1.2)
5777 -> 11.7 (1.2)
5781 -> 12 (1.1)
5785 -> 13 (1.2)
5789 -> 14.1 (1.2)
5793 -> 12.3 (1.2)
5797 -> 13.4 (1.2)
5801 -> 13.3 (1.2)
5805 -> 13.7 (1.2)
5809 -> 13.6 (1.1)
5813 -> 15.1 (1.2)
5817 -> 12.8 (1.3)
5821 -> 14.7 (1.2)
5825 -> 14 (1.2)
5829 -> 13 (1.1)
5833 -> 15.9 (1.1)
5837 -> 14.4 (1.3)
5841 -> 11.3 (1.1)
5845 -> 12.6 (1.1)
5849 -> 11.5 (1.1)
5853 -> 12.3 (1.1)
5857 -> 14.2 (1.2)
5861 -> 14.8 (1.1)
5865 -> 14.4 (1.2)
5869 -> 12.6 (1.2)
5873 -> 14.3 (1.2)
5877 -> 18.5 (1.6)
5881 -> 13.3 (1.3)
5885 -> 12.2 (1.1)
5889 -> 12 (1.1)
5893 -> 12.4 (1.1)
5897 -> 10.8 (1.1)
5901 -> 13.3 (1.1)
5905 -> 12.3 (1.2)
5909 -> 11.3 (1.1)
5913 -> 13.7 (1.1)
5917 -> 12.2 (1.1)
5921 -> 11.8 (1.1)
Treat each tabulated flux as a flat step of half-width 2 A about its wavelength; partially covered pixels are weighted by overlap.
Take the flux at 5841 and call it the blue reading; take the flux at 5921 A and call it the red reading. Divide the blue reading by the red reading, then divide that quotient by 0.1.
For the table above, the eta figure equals 9.6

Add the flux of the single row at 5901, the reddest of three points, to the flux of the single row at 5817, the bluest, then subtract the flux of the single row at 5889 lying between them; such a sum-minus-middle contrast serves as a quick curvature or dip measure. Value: 14.1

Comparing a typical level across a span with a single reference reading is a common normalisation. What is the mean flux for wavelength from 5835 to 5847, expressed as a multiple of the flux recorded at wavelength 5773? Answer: 0.91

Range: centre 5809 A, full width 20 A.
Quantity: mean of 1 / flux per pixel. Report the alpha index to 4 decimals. 0.0732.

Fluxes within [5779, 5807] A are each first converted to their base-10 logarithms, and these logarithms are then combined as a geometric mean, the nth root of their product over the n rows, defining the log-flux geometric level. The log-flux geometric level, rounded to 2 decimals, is 1.12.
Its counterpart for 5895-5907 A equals 1.08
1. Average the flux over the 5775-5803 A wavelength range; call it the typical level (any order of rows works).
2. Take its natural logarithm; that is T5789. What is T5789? 2.55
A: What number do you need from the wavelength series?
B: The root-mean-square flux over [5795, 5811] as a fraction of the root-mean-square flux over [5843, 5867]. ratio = 1.01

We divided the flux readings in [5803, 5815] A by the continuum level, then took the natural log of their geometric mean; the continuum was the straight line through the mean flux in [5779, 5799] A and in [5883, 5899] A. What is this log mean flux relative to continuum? 0.10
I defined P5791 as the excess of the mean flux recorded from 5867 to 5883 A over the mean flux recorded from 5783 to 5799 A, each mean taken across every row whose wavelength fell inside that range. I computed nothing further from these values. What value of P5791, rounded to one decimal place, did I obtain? 1.5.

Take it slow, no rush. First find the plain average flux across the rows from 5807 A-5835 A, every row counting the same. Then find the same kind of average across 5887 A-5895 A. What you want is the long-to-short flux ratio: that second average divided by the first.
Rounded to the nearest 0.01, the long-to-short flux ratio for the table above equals 0.86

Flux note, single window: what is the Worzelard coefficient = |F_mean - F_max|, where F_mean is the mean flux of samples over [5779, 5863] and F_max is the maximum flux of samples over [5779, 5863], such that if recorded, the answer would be 2.5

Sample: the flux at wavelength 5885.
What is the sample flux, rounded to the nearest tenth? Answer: 12.2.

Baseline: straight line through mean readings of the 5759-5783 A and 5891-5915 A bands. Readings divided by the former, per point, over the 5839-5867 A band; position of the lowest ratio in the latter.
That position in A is 5841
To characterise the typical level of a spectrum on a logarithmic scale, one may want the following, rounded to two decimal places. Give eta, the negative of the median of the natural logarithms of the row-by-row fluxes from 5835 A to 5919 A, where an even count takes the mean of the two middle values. -2.53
